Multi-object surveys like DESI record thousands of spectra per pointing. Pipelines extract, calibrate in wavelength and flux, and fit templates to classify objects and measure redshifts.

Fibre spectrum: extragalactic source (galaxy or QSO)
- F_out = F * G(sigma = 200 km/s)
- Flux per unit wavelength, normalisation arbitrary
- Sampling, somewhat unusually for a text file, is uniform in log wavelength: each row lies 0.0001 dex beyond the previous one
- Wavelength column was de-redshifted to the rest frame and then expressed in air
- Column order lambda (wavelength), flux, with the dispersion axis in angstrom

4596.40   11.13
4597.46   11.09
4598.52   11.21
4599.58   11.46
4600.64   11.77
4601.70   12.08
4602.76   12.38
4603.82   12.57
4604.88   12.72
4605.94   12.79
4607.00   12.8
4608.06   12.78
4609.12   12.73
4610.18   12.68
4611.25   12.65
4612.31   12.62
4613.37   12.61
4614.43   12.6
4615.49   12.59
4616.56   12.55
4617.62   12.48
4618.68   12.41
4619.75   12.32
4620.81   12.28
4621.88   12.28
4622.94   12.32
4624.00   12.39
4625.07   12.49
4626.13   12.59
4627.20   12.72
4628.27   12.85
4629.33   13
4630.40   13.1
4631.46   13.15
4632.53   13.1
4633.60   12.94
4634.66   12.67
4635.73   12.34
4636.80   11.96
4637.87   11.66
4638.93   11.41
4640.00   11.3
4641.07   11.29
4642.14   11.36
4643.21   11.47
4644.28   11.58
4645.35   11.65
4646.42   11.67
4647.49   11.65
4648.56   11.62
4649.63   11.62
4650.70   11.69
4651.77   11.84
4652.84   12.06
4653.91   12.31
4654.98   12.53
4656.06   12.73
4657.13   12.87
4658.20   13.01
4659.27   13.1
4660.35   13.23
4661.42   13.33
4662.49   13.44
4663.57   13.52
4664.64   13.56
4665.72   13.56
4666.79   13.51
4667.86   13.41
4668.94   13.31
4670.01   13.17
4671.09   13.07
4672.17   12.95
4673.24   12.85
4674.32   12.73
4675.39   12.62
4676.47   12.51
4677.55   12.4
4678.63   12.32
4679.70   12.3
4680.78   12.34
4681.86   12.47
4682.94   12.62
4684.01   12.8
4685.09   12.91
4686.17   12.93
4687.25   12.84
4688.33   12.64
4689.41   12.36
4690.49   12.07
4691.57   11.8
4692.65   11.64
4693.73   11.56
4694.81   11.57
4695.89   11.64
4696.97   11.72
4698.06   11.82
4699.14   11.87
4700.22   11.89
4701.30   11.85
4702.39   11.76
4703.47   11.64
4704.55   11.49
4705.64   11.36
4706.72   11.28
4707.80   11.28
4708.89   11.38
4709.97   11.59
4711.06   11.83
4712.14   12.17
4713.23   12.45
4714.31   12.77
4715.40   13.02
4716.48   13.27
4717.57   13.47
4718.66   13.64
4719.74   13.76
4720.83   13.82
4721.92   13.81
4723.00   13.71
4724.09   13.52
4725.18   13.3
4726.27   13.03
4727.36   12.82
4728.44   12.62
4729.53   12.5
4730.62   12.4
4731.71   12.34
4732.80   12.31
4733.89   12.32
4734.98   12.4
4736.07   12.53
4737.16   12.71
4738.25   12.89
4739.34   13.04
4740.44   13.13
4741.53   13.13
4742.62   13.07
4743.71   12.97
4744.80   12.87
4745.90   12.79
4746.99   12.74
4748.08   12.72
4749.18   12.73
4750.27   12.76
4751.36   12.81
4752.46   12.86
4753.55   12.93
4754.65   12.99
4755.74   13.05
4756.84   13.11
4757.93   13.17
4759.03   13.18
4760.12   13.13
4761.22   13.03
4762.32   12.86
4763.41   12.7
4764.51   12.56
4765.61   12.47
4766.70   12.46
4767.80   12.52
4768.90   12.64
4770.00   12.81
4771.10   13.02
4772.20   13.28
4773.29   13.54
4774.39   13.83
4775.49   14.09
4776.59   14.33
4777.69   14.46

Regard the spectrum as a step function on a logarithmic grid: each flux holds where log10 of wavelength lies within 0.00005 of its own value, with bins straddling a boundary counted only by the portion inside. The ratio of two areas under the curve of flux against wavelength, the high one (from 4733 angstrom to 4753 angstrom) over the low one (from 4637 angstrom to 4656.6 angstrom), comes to 1.11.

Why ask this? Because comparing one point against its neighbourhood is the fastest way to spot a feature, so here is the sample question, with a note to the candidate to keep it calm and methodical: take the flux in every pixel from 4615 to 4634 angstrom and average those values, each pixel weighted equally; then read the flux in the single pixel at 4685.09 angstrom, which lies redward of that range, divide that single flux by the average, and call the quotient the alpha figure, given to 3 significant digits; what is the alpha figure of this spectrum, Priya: 1.02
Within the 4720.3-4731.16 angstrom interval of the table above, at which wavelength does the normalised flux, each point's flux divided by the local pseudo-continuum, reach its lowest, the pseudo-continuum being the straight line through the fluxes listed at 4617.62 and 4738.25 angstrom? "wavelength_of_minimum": 4730.62 angstrom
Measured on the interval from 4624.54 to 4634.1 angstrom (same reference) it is 4625.07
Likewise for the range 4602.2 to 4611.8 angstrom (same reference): 4602.76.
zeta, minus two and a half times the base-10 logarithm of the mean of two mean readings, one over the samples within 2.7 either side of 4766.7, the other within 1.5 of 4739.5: -2.77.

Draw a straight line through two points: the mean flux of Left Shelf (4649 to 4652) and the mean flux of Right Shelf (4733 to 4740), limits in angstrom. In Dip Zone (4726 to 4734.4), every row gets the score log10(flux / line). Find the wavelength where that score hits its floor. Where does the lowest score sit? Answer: 4733.89 angstrom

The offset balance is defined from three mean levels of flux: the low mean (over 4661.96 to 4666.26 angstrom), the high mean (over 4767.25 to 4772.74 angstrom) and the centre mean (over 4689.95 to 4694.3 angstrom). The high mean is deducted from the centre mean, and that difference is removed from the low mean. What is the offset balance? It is 14.6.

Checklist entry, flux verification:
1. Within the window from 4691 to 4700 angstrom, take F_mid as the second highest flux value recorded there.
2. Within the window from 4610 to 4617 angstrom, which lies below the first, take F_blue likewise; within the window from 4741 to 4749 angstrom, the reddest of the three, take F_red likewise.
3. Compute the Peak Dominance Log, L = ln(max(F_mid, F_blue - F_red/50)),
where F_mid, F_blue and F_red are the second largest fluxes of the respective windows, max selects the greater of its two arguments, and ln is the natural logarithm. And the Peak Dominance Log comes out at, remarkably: 2.52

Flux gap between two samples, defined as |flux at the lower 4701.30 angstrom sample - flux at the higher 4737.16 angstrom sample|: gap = 0.9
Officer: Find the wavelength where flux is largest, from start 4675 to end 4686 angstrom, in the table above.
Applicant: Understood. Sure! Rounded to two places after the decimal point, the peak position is 4685.09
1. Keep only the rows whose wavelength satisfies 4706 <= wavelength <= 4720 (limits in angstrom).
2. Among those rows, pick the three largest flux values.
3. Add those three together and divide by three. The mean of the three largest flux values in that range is 13.6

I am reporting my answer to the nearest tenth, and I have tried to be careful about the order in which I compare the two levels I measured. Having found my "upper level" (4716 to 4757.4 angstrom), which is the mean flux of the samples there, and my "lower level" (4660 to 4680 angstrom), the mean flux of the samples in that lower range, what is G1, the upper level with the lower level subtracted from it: -0.1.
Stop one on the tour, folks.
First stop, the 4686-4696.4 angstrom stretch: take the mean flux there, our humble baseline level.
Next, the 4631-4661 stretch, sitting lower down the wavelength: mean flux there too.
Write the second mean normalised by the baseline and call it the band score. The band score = 1.00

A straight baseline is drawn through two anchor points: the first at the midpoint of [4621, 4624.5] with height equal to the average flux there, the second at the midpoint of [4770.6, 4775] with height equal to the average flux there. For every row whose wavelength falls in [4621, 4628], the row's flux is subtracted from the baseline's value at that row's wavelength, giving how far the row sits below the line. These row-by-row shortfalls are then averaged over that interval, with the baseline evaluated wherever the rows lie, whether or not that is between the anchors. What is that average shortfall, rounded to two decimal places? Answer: -0.12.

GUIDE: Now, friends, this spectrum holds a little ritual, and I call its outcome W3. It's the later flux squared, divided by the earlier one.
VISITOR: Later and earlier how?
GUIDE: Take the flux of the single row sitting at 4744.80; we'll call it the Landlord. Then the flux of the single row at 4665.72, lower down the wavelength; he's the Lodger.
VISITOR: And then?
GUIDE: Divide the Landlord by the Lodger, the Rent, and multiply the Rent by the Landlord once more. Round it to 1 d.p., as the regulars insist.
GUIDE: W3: 12.2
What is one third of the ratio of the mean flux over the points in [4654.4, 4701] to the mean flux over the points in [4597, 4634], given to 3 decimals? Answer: 0.337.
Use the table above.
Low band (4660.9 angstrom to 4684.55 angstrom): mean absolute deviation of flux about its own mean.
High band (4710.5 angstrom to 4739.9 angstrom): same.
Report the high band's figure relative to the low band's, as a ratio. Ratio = 1.2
